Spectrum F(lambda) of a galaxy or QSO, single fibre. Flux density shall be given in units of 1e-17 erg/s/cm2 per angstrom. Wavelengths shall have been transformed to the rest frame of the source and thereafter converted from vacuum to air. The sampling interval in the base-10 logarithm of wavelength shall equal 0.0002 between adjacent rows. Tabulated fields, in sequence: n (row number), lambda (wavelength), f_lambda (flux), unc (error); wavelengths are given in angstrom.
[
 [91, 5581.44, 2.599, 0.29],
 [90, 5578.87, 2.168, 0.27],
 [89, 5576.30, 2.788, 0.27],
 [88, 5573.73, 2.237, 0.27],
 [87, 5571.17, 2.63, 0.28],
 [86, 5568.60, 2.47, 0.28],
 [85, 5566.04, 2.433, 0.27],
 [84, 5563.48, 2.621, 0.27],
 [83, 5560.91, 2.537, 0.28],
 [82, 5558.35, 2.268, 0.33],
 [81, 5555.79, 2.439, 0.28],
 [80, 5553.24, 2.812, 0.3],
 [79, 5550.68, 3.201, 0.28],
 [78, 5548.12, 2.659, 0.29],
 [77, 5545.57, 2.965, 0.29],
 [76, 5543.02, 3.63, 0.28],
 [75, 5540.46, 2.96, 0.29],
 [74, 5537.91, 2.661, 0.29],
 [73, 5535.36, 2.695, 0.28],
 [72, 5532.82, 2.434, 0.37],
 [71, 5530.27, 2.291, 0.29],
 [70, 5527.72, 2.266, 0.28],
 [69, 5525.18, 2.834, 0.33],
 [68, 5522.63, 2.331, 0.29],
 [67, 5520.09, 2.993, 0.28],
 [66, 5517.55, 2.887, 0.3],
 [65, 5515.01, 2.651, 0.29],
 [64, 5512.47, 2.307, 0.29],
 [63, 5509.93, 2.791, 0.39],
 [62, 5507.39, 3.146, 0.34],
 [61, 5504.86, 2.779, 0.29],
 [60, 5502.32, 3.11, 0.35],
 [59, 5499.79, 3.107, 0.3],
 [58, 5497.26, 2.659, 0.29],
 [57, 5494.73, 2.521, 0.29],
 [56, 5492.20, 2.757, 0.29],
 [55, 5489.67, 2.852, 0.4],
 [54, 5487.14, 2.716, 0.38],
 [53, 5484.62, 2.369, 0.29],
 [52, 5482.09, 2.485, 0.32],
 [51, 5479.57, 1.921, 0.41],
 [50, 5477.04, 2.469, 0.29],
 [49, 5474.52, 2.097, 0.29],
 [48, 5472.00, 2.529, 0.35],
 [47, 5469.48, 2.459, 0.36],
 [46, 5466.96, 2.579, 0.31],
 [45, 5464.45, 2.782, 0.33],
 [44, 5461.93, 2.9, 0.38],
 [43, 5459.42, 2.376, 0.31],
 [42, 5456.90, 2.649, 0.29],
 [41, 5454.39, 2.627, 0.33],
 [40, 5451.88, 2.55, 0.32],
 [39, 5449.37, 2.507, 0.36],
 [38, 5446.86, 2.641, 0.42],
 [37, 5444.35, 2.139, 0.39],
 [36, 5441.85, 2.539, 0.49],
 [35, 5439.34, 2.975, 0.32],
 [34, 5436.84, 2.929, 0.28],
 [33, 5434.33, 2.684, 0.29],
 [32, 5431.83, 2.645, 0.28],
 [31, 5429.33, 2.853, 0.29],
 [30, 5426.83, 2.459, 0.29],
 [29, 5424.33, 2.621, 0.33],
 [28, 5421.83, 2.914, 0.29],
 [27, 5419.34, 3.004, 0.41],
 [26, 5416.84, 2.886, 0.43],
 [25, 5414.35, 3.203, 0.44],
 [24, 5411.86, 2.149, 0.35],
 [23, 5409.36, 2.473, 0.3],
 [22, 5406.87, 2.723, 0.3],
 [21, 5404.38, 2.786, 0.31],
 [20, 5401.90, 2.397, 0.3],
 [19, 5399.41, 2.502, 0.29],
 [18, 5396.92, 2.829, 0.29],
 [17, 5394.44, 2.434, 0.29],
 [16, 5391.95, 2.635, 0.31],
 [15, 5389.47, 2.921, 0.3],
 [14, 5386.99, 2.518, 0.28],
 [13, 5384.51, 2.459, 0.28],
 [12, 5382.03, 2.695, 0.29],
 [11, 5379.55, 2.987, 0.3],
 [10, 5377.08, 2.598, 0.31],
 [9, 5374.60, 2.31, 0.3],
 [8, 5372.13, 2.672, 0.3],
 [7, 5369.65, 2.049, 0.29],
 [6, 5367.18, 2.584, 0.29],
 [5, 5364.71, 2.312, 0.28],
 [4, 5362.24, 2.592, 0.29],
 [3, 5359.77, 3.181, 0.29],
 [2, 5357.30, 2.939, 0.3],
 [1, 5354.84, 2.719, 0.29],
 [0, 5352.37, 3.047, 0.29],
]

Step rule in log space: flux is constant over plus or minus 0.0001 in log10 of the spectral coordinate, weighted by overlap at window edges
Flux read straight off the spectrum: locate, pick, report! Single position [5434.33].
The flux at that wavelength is 2.684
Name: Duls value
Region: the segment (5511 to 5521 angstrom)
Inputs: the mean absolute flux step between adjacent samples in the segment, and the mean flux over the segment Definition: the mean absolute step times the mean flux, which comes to 0.62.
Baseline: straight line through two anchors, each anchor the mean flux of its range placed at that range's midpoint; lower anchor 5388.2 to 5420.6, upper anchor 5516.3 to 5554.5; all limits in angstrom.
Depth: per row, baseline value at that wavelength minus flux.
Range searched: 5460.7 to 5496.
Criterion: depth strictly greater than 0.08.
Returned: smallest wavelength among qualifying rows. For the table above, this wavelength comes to 5466.96 angstrom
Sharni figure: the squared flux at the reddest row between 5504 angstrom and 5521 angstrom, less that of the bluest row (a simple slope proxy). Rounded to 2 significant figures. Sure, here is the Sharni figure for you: 1.2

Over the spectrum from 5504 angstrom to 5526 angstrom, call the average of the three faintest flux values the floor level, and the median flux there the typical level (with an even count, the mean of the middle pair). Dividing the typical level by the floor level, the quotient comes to 1.15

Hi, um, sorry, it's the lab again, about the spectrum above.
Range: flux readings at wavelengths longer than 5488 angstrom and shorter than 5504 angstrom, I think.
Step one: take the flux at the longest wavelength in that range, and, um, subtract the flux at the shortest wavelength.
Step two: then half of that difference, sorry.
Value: 0.13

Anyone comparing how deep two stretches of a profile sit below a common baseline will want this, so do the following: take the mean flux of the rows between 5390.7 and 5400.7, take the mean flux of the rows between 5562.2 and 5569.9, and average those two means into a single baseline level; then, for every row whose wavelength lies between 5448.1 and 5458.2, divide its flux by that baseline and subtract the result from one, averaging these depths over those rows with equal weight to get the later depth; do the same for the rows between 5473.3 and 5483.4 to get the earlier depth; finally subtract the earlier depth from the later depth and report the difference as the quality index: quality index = -0.13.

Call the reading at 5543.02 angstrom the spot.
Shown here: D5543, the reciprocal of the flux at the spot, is 0.28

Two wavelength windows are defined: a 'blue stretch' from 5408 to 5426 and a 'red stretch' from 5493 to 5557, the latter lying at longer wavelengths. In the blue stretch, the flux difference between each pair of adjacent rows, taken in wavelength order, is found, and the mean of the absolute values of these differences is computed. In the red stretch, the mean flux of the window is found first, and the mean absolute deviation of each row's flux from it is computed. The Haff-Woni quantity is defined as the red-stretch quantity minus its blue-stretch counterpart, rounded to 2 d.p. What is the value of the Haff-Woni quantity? -0.10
